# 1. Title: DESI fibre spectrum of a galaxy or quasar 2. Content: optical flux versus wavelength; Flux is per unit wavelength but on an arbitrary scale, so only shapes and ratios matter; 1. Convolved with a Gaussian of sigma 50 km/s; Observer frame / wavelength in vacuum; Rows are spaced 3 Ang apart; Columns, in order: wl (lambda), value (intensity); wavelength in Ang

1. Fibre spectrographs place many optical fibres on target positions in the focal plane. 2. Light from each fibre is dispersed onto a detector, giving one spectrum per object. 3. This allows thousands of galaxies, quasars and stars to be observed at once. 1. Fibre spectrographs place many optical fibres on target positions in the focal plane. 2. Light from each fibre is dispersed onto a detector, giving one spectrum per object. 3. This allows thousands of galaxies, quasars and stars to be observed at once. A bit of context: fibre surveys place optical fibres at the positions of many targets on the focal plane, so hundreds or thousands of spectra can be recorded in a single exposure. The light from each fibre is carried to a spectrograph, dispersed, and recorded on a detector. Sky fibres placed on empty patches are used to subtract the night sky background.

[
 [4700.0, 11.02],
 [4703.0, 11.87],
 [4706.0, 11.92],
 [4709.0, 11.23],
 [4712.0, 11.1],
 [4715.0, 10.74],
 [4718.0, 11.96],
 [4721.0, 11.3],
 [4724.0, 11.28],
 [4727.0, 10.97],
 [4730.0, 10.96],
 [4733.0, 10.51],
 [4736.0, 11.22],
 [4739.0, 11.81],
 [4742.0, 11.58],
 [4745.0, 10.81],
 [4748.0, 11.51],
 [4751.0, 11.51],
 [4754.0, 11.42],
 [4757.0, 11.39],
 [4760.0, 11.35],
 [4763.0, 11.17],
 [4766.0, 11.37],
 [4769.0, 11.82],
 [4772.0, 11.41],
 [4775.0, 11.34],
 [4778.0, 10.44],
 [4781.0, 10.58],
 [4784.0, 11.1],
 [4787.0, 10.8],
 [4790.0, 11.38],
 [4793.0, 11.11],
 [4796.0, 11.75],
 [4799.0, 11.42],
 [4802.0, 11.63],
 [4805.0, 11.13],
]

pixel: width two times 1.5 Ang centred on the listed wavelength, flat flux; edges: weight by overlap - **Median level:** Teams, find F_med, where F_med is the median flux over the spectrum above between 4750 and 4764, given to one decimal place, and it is 11.4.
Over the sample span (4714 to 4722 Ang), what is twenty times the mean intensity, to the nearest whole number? 227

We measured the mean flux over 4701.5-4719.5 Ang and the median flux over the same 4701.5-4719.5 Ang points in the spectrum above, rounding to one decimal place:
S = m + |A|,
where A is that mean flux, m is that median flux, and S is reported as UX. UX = 23.0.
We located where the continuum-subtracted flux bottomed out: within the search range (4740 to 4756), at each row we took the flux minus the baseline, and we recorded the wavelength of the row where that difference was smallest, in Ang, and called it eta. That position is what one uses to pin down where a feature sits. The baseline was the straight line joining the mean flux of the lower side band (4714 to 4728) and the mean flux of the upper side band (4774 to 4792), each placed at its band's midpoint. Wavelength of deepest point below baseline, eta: 4745.0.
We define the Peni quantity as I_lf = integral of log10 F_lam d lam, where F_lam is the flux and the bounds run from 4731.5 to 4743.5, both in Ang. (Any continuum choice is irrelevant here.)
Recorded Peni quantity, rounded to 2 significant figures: 13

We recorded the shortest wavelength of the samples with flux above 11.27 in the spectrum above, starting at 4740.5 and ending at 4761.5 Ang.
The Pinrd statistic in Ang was 4742.0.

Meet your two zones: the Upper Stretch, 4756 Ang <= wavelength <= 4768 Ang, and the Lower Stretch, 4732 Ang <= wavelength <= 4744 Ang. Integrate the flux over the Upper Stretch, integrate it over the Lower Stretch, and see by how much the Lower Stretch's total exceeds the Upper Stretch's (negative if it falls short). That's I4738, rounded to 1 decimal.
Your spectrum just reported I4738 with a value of -0.5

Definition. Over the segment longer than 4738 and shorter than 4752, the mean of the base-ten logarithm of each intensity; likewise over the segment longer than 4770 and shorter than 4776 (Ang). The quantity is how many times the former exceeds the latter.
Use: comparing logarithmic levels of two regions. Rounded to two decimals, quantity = 1.00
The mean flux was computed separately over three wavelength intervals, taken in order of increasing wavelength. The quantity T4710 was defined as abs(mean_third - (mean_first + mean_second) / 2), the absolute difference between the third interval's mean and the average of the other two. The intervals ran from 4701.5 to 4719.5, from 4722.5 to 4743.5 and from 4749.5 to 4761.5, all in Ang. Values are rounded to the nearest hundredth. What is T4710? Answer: 0.09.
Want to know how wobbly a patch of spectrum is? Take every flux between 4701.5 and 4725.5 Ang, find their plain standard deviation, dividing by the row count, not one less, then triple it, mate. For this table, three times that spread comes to 1.25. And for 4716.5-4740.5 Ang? 1.31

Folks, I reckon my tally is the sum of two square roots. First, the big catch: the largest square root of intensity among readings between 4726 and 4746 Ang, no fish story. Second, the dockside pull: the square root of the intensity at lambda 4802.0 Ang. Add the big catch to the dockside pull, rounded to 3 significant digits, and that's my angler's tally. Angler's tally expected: 6.85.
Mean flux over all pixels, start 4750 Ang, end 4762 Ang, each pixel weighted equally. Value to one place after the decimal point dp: 11.4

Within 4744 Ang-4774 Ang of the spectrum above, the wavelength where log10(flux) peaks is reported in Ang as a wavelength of 4769.0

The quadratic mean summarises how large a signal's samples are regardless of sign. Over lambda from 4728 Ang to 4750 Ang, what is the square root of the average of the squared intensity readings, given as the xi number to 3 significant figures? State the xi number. 11.2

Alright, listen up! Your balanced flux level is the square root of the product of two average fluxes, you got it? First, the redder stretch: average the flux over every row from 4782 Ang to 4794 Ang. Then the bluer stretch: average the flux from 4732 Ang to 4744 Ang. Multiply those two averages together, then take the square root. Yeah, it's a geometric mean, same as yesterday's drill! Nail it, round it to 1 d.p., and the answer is 11.2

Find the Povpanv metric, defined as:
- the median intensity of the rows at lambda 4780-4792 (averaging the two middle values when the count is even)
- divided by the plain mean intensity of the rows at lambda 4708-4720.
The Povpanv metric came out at 0.97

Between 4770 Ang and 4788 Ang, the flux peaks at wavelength 4772.0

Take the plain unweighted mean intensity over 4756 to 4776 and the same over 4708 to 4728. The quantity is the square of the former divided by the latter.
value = 11.6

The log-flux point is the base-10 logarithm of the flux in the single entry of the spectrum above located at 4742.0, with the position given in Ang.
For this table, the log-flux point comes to 1.06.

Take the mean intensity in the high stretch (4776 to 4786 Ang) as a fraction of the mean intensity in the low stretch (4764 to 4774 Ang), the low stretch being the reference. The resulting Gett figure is 0.93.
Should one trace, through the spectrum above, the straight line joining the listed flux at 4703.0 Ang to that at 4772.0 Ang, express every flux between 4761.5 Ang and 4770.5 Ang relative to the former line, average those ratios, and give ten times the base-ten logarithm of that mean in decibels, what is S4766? 0.00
